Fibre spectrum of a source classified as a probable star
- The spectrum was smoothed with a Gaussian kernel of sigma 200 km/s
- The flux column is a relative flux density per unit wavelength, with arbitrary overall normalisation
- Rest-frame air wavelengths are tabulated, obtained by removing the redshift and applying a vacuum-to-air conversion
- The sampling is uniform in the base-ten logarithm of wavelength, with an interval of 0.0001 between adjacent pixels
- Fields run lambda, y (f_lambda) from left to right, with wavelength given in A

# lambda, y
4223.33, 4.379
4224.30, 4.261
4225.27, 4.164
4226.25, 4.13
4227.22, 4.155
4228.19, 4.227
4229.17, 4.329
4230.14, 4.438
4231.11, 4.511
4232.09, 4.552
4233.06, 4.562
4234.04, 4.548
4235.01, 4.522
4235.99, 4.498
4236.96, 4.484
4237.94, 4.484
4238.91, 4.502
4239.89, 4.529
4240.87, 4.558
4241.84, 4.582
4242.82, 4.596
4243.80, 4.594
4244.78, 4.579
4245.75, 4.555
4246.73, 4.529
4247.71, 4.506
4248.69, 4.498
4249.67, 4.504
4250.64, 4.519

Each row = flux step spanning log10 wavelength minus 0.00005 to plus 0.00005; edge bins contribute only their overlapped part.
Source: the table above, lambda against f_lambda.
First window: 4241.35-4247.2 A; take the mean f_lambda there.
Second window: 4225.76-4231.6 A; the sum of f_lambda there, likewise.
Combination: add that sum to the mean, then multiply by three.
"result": 91.1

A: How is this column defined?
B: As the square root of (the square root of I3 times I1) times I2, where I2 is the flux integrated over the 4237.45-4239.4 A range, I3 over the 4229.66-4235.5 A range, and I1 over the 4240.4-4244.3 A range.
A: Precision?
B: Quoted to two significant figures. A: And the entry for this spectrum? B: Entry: 14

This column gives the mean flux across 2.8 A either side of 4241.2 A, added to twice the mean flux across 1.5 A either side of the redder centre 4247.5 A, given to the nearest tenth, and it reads 13.6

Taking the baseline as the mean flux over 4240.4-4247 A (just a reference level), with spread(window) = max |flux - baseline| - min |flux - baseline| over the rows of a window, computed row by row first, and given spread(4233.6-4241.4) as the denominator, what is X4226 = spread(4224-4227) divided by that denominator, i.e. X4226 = 1.8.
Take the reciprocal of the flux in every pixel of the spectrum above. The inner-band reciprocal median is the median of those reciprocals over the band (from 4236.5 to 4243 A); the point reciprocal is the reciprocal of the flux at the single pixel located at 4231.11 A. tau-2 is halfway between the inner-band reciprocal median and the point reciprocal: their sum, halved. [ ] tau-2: 0.2212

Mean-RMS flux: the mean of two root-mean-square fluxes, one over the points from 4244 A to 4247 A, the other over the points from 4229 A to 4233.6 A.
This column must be 4.52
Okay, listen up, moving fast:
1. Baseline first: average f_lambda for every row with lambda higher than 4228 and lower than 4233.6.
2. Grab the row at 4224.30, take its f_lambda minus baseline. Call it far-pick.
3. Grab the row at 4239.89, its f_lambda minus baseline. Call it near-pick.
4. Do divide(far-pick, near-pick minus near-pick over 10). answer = -2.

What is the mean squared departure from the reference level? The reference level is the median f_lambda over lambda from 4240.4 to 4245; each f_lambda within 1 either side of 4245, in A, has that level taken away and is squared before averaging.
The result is 0.000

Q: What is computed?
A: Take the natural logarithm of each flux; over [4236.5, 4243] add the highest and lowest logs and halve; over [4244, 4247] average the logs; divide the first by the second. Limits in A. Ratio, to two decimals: 1.00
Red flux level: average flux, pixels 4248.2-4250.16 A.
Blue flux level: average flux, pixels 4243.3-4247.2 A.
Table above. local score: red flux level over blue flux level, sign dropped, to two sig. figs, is 0.99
